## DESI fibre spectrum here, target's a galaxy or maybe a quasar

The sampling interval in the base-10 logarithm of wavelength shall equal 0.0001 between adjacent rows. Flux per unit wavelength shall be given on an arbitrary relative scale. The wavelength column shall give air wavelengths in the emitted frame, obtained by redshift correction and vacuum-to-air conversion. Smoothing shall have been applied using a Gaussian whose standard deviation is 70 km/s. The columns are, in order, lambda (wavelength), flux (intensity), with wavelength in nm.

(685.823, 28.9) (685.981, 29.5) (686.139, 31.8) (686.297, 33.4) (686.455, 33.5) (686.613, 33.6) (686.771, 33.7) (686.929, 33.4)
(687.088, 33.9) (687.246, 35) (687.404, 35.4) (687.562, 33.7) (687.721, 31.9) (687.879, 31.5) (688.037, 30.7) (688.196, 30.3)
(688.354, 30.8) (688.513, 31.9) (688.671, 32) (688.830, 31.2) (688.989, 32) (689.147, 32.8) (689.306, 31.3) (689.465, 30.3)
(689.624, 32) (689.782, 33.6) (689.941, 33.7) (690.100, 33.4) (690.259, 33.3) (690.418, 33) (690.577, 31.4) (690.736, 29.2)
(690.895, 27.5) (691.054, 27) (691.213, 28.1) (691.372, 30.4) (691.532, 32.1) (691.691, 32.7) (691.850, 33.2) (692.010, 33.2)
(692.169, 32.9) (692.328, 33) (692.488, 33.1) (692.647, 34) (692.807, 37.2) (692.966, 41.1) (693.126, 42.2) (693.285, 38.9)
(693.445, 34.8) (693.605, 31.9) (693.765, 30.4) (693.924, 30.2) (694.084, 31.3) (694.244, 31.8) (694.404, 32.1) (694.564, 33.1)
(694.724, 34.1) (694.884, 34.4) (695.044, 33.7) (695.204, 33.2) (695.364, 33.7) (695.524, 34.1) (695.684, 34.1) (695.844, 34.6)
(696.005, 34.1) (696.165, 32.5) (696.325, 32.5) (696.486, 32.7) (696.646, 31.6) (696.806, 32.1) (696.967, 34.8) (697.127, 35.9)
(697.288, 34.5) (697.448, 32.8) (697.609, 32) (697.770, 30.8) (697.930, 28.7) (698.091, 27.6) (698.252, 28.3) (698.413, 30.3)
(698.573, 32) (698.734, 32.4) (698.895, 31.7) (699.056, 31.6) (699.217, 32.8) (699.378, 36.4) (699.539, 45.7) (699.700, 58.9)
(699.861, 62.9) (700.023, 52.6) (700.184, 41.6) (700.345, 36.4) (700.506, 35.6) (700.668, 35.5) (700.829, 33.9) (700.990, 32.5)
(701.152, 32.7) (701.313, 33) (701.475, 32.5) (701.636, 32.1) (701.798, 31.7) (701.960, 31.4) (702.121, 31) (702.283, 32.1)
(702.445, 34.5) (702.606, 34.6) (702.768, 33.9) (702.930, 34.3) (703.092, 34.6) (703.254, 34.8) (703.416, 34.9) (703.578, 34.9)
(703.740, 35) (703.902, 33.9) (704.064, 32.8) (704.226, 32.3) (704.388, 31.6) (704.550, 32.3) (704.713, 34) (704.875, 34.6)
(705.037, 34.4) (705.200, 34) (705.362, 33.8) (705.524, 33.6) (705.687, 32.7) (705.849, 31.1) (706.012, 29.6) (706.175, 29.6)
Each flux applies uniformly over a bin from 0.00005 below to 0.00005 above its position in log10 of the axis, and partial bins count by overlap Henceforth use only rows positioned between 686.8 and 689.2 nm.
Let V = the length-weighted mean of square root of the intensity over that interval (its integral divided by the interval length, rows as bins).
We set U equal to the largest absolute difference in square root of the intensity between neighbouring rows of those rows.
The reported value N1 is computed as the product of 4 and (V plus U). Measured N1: 23.4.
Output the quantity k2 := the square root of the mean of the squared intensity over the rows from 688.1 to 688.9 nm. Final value 31.2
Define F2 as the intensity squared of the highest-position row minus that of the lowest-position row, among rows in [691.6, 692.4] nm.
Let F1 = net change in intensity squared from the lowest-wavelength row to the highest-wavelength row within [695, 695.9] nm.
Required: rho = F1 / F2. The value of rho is 3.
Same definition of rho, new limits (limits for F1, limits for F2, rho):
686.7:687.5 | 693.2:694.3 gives 0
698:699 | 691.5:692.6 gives 4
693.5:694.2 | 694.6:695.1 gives 1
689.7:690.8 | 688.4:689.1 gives -43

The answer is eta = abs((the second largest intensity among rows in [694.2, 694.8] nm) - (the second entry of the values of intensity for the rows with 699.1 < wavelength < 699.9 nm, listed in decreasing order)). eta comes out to 26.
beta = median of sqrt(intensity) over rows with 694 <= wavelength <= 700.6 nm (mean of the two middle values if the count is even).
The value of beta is 5.75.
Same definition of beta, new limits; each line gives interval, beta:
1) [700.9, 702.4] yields 5.67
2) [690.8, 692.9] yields 5.74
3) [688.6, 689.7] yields 5.66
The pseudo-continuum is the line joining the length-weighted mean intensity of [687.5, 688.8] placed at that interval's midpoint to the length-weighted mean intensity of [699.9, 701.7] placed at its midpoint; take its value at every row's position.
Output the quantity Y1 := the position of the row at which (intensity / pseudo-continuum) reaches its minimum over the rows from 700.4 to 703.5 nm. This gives 702.121 nm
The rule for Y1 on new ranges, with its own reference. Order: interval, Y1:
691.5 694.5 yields 693.924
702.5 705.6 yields 704.388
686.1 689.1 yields 688.196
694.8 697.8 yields 697.770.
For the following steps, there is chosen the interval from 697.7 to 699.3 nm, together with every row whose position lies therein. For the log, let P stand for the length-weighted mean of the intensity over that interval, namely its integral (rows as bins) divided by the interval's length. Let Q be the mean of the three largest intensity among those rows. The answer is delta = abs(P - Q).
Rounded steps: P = 30.6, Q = 32.4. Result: 2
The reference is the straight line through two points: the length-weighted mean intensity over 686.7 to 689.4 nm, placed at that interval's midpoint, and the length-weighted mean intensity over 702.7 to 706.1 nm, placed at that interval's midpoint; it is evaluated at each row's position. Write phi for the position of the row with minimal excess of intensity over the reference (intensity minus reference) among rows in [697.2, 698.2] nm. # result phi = 698.091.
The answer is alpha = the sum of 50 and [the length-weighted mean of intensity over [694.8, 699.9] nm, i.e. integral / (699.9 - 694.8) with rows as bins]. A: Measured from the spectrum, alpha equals 84.6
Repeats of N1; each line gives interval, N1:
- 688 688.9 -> 22.7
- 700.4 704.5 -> 24.0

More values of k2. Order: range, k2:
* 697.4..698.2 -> 30.4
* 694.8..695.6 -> 33.8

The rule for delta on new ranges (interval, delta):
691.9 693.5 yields 5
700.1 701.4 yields 3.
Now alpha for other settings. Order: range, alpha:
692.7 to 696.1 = 84.3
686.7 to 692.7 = 82.1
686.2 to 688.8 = 82.8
